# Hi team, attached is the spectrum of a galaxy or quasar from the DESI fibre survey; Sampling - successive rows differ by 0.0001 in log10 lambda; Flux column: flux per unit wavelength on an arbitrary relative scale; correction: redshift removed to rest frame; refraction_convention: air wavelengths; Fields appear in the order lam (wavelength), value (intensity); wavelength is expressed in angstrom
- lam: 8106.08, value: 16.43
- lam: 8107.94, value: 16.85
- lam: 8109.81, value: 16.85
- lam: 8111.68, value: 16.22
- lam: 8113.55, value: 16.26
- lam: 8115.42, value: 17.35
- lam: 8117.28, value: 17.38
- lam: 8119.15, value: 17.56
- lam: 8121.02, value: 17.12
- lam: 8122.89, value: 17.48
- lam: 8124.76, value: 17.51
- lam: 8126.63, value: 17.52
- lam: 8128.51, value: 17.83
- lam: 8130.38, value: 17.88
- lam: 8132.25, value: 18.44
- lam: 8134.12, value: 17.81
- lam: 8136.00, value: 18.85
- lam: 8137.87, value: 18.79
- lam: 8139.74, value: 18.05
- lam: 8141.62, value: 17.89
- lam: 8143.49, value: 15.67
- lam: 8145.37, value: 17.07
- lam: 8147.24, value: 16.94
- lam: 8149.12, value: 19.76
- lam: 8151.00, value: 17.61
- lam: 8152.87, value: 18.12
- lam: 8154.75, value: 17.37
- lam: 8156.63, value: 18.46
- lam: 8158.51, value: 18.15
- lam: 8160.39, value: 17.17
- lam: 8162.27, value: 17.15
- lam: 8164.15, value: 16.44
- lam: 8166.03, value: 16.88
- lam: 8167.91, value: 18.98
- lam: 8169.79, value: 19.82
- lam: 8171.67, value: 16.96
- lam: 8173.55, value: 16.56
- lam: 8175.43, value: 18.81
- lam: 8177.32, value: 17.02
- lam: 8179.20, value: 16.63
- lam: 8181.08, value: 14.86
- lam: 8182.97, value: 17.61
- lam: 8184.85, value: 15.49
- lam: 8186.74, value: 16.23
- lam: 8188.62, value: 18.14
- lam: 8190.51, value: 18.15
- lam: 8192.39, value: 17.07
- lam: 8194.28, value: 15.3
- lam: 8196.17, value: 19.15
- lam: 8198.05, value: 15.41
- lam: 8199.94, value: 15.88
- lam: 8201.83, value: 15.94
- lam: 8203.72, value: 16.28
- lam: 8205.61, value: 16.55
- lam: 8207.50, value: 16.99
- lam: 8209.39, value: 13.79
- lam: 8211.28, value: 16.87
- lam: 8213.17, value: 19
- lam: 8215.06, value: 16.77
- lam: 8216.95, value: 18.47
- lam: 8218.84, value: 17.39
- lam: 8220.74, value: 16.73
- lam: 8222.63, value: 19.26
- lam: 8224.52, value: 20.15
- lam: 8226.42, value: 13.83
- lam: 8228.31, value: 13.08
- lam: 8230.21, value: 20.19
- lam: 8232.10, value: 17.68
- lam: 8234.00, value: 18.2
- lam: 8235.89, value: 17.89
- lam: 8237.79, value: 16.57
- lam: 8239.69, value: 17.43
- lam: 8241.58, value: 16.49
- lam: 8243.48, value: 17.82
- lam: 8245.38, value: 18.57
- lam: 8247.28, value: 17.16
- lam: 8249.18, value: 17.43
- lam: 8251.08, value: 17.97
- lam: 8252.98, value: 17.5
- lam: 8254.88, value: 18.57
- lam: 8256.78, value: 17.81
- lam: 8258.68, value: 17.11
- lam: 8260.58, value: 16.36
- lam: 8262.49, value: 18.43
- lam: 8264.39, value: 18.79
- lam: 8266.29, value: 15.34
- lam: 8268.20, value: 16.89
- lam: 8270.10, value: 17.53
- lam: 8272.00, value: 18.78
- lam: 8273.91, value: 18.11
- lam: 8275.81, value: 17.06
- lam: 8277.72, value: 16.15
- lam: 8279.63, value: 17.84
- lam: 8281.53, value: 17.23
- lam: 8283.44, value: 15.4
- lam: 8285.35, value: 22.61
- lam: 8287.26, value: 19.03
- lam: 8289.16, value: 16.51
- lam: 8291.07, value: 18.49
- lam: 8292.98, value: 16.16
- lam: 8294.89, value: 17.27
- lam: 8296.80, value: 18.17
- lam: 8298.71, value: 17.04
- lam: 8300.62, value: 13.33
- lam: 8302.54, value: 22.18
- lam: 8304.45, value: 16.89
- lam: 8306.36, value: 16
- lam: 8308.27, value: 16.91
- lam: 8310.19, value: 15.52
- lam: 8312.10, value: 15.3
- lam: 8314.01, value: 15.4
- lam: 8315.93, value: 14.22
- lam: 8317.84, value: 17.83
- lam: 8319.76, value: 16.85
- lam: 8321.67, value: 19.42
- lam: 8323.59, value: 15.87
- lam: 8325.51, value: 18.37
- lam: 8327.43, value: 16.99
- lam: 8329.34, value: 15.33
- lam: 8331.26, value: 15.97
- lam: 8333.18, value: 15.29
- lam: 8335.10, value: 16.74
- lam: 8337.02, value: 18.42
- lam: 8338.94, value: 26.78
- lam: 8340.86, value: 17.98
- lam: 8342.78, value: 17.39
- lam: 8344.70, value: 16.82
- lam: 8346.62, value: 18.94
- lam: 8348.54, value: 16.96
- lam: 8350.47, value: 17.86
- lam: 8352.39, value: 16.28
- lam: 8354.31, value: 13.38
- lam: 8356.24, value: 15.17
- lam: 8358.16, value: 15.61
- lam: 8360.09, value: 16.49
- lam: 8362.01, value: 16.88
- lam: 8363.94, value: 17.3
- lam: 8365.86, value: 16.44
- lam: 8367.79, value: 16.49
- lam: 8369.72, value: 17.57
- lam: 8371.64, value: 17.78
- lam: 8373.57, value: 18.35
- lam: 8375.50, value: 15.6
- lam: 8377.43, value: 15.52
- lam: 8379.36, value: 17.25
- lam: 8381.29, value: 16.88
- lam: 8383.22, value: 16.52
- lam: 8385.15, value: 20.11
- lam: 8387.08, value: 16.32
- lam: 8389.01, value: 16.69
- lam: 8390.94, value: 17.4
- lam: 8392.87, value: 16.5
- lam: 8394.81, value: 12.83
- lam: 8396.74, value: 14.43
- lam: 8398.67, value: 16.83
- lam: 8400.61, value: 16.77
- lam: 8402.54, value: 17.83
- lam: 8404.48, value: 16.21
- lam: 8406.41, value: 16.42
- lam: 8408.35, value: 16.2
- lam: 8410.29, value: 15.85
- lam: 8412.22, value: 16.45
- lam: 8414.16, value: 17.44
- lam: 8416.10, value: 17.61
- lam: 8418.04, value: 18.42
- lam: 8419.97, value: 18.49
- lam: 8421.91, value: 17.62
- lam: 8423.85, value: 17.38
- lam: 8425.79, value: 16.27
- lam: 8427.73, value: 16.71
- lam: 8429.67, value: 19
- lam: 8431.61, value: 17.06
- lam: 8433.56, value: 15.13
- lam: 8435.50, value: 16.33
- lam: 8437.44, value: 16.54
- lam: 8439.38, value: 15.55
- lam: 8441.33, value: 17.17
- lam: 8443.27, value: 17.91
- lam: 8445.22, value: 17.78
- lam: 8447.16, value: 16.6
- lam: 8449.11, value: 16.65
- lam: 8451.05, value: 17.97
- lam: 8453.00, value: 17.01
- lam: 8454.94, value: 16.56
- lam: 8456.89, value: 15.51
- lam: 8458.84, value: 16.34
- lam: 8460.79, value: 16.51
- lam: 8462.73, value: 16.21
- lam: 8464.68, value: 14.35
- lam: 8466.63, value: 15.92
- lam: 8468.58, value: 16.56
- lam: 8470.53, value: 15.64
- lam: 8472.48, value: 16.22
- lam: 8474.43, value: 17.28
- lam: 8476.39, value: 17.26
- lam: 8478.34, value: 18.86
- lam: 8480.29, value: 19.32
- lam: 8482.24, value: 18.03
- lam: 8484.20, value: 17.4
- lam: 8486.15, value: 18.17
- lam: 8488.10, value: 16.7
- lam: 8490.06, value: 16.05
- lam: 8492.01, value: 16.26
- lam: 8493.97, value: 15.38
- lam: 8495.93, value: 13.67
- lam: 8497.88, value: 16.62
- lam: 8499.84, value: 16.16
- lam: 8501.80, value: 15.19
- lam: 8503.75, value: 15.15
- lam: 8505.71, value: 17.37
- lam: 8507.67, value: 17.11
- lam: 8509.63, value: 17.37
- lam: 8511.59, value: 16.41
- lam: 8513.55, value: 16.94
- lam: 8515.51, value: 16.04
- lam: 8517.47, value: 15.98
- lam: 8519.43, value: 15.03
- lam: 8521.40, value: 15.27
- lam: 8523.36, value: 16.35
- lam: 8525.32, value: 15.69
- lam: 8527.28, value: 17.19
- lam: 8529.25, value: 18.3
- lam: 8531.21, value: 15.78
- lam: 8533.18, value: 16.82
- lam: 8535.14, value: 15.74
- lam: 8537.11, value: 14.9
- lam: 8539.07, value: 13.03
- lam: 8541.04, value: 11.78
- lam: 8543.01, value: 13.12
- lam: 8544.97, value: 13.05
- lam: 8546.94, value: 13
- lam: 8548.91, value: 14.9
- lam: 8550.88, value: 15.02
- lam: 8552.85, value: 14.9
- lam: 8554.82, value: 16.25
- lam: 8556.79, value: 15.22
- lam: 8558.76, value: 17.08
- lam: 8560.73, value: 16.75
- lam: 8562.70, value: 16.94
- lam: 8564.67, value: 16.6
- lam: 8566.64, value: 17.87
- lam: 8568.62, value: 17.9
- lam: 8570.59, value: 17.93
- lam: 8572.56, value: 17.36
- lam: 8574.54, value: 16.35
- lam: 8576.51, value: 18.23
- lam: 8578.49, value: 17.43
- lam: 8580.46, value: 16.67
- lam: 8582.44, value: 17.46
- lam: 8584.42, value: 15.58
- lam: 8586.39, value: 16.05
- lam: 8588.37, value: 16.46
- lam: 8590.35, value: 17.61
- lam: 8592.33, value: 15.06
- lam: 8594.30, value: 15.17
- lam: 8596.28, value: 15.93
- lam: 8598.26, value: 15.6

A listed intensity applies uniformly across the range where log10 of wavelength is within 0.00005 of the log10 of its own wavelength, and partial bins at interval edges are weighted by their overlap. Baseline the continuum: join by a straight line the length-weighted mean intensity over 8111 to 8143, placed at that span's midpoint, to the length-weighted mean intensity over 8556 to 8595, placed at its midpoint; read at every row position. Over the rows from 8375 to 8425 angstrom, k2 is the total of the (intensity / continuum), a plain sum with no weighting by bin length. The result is 25.4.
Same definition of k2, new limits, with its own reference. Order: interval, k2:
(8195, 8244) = 25.4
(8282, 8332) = 25.6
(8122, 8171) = 26.4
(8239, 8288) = 26.4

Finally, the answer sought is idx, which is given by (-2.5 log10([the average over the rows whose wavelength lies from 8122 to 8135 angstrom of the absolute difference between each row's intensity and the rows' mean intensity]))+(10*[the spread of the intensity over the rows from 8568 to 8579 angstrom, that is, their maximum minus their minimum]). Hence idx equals 20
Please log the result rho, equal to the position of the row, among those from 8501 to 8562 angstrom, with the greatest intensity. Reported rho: 8529.25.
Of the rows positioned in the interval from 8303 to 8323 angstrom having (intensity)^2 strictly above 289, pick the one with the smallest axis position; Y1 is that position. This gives 8317.84 angstrom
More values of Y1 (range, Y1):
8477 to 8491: 8478.34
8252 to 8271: 8252.98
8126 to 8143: 8126.63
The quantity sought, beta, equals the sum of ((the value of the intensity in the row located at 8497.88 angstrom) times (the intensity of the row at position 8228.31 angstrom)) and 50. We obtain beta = 267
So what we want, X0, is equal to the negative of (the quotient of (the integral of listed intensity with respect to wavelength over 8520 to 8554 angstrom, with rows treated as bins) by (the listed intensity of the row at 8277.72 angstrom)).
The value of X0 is -31.6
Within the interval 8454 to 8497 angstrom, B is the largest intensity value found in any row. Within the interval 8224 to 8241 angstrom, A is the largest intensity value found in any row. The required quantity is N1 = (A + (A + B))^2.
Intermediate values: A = 20.19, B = 19.32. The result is 3564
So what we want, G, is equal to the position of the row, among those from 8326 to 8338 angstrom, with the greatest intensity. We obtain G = 8337.02 angstrom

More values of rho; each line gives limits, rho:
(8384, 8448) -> 8385.15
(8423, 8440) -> 8429.67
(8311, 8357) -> 8338.94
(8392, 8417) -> 8402.54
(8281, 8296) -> 8285.35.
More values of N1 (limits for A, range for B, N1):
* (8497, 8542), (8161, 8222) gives 3183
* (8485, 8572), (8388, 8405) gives 2963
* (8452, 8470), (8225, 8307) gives 3207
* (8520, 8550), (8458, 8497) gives 3127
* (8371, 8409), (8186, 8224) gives 3538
